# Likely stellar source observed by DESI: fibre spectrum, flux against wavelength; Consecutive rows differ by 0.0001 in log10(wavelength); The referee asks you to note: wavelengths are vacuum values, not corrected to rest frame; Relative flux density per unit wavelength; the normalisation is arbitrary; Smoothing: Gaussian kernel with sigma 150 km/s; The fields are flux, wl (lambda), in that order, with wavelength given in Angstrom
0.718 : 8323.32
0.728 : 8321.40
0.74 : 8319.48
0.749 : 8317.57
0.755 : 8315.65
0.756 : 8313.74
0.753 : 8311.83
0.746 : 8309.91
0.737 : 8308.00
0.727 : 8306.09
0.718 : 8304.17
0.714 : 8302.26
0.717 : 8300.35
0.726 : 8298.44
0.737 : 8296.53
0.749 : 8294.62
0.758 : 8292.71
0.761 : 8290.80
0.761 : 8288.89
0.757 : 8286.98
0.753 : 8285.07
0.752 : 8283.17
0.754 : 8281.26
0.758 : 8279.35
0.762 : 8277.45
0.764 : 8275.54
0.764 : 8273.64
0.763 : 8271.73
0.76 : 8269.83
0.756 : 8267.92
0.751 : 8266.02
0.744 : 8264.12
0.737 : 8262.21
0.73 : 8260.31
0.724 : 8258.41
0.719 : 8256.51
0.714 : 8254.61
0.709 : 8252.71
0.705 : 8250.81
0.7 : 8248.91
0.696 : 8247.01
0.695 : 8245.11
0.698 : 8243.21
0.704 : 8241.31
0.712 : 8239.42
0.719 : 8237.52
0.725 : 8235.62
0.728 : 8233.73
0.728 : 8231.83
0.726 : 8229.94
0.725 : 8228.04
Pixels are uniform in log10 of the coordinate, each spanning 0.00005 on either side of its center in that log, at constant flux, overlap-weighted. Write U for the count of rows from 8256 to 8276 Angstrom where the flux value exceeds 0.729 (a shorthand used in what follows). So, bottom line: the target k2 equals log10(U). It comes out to 1.0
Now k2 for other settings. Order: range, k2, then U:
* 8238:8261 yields 0.0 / 1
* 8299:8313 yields 0.5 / 3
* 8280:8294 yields 0.8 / 7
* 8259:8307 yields 1.3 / 20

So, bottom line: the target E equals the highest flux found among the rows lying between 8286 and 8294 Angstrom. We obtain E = 0.761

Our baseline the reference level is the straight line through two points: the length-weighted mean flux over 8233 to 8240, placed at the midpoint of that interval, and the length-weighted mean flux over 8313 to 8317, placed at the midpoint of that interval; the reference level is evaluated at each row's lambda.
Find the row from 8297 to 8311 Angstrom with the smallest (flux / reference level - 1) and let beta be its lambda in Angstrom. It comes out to 8302.26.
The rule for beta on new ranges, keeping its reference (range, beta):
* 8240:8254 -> 8245.11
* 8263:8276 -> 8264.12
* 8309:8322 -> 8321.40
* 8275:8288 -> 8283.17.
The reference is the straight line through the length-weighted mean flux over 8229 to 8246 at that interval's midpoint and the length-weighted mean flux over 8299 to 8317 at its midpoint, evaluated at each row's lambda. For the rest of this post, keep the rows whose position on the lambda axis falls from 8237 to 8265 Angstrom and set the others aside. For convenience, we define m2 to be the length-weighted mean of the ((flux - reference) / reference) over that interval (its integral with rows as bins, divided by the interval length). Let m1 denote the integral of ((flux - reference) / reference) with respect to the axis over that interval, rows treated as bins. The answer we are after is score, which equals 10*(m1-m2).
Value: -2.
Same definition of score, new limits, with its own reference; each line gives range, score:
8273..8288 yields 6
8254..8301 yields 13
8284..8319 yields 4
